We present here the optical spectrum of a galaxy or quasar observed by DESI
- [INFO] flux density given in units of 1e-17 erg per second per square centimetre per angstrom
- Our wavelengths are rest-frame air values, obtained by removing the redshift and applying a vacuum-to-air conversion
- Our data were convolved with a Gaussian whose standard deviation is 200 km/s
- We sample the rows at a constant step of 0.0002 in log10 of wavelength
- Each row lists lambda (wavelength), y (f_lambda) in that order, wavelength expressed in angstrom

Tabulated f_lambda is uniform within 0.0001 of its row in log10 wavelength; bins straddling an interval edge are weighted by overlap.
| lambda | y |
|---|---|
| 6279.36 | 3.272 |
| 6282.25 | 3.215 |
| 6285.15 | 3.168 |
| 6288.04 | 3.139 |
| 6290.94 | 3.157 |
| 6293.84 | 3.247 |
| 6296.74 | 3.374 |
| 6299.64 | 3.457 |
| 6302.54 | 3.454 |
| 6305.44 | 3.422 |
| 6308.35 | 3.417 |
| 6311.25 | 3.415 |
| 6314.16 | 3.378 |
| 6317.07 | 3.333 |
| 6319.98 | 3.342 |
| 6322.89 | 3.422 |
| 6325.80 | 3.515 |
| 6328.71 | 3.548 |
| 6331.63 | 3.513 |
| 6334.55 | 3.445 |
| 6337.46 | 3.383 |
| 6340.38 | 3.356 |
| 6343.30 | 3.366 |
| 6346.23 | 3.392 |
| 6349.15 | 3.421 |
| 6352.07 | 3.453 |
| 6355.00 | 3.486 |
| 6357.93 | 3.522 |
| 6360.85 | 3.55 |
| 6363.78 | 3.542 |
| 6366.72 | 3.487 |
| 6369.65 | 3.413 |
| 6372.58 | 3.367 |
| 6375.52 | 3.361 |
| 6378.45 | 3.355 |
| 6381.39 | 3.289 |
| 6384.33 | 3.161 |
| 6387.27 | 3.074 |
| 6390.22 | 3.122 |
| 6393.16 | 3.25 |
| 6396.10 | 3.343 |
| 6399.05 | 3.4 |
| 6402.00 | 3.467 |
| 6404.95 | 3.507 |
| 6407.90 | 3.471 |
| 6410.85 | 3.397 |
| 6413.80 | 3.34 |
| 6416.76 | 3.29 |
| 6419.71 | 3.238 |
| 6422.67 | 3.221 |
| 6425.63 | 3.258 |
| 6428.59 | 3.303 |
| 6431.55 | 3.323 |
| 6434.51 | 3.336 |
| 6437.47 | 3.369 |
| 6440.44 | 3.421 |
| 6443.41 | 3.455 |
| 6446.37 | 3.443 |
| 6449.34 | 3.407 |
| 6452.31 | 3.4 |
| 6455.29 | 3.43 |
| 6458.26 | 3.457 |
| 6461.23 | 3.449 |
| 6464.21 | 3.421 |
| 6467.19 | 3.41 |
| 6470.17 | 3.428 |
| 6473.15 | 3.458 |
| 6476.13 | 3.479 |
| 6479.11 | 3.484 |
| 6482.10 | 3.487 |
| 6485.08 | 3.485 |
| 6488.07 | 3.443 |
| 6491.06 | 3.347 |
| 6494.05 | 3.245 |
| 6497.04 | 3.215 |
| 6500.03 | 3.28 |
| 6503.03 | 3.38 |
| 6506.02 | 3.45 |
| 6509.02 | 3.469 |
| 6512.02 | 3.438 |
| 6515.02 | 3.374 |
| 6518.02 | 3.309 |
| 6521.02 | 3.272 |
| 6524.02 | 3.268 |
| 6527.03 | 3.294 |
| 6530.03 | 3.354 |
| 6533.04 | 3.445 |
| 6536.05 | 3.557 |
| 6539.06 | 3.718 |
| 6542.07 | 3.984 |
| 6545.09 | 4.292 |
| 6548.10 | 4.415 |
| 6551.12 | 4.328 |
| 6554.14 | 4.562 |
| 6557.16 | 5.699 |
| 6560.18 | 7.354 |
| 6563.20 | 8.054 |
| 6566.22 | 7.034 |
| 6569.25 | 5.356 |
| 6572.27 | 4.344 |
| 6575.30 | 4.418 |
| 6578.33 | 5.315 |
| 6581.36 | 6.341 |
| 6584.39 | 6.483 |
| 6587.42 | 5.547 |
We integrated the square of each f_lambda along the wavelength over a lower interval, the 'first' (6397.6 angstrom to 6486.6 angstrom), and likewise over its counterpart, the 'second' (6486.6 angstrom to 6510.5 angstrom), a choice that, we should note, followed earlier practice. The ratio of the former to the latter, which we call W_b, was 3.8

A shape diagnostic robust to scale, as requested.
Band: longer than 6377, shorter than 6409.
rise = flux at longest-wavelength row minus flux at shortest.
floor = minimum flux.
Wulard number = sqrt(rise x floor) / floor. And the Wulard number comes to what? 0.19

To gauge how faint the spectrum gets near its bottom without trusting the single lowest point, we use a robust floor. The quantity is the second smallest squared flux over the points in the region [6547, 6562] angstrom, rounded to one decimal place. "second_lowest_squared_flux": 19.5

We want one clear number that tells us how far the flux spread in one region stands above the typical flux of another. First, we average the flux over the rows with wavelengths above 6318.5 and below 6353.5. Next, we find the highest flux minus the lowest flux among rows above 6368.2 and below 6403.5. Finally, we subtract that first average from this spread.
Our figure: -3.037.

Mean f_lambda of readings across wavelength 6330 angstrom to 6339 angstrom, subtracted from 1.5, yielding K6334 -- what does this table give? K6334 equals -1.95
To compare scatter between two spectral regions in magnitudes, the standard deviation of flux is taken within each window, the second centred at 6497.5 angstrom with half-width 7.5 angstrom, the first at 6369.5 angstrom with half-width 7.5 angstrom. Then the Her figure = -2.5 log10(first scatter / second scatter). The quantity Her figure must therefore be -0.1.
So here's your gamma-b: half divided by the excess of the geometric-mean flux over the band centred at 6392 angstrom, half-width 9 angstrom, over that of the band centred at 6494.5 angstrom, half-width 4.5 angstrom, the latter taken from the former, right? -11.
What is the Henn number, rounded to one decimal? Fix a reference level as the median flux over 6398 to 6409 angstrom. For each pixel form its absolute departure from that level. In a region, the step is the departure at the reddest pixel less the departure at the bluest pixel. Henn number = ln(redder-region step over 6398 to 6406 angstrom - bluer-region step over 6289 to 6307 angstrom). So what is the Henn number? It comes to -1.5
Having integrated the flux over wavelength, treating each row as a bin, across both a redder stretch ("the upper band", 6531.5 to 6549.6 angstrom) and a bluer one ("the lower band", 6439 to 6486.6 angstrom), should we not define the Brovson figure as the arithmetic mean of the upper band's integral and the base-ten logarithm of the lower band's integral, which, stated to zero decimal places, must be 36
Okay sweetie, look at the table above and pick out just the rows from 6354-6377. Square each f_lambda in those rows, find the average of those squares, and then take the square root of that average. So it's 3.467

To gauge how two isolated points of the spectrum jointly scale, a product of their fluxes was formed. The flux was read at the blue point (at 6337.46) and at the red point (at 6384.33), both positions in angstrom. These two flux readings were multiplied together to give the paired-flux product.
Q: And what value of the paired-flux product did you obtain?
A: 10.7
